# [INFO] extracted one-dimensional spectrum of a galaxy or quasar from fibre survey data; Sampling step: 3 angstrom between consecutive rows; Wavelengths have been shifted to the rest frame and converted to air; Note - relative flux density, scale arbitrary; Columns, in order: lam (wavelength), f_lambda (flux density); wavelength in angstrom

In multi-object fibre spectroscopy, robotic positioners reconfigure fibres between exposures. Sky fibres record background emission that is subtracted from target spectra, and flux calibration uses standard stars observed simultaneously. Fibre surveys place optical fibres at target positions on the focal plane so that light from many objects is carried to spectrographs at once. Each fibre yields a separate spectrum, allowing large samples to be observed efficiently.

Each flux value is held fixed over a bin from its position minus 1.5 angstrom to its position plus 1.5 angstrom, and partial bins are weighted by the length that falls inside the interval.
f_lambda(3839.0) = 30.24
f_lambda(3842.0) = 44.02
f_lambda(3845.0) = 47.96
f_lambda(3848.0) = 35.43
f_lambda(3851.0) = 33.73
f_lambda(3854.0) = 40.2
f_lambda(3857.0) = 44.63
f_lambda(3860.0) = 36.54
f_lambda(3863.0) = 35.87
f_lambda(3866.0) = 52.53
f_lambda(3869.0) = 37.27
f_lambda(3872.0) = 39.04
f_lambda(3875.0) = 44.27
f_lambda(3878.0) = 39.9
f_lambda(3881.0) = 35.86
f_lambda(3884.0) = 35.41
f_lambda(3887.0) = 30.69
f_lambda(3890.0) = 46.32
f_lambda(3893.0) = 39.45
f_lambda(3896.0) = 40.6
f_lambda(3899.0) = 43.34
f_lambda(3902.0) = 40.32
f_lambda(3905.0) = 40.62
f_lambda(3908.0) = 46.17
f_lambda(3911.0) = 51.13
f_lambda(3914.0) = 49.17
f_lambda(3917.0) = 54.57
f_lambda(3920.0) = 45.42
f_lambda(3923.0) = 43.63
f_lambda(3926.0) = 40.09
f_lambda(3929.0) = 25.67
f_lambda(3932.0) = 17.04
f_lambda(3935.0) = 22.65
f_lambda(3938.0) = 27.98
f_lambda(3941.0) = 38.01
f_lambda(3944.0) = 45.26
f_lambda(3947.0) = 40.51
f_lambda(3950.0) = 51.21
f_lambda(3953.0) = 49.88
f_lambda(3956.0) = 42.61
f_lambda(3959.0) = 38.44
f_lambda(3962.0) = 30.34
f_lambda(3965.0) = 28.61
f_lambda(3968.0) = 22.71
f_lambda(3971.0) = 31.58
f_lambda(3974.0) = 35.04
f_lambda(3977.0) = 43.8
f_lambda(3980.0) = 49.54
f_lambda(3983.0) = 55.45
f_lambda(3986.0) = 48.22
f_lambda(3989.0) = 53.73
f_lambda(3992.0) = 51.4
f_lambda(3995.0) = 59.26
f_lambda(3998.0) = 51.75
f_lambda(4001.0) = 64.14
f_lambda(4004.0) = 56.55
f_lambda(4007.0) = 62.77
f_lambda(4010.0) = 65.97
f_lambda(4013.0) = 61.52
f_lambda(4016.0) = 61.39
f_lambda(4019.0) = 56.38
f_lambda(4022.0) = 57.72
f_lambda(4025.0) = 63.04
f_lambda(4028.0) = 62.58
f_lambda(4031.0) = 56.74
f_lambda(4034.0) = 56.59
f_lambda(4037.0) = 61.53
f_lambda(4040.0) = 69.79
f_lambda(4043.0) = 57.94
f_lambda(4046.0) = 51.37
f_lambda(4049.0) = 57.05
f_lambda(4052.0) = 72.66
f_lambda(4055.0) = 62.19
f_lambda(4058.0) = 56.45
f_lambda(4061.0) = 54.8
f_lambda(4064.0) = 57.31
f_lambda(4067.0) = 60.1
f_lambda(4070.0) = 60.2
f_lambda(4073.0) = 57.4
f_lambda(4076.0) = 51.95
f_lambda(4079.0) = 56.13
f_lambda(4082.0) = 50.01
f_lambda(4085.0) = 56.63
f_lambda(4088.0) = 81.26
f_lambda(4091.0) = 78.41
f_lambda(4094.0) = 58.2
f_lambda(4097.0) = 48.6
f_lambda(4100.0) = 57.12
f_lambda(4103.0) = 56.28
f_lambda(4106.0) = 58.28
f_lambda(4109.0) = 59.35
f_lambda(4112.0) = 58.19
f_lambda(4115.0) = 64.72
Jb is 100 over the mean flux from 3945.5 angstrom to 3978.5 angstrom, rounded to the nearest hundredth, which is 2.65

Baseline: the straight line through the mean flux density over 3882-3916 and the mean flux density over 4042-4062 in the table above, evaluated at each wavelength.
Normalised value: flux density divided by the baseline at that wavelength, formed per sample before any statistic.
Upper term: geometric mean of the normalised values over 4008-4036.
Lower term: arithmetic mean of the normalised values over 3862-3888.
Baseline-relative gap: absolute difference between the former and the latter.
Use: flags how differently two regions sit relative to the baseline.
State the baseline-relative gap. 0.09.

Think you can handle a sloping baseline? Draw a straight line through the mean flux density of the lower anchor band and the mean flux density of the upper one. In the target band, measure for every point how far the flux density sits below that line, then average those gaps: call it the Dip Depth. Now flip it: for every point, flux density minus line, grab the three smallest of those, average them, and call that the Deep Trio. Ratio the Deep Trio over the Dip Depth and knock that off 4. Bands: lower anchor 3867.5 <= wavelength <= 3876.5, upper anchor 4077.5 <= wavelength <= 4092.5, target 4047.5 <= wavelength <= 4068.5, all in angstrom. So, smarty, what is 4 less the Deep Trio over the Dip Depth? 8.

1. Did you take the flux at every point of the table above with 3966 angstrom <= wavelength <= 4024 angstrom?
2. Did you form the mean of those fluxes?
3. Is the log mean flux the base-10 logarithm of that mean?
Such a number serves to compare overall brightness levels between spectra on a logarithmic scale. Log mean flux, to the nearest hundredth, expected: 1.72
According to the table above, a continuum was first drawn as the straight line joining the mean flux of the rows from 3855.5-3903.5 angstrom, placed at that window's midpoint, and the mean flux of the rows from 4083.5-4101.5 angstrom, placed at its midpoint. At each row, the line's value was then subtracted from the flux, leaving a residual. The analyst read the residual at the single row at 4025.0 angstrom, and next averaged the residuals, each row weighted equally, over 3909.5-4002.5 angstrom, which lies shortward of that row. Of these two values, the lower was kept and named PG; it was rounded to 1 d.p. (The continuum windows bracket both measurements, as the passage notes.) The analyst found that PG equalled -6.3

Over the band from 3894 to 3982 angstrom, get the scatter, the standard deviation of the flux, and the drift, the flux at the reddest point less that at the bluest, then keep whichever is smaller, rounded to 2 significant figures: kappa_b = 8.9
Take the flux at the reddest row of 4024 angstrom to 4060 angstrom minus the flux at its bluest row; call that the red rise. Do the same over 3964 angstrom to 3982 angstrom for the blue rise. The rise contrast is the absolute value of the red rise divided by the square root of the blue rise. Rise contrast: 1.4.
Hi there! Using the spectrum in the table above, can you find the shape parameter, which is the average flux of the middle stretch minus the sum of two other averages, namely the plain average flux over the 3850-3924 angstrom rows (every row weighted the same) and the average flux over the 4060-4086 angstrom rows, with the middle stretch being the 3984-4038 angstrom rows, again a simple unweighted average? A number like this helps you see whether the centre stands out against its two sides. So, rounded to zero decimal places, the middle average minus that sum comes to -40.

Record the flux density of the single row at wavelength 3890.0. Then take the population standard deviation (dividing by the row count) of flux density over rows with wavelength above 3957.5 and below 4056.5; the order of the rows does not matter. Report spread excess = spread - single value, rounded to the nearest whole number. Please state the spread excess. -34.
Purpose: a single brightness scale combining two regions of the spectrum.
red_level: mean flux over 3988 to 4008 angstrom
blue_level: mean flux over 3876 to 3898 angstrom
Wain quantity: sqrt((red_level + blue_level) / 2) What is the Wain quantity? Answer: 6.91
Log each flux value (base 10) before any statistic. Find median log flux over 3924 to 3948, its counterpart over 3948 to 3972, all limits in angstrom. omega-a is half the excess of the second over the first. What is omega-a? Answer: 0.01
